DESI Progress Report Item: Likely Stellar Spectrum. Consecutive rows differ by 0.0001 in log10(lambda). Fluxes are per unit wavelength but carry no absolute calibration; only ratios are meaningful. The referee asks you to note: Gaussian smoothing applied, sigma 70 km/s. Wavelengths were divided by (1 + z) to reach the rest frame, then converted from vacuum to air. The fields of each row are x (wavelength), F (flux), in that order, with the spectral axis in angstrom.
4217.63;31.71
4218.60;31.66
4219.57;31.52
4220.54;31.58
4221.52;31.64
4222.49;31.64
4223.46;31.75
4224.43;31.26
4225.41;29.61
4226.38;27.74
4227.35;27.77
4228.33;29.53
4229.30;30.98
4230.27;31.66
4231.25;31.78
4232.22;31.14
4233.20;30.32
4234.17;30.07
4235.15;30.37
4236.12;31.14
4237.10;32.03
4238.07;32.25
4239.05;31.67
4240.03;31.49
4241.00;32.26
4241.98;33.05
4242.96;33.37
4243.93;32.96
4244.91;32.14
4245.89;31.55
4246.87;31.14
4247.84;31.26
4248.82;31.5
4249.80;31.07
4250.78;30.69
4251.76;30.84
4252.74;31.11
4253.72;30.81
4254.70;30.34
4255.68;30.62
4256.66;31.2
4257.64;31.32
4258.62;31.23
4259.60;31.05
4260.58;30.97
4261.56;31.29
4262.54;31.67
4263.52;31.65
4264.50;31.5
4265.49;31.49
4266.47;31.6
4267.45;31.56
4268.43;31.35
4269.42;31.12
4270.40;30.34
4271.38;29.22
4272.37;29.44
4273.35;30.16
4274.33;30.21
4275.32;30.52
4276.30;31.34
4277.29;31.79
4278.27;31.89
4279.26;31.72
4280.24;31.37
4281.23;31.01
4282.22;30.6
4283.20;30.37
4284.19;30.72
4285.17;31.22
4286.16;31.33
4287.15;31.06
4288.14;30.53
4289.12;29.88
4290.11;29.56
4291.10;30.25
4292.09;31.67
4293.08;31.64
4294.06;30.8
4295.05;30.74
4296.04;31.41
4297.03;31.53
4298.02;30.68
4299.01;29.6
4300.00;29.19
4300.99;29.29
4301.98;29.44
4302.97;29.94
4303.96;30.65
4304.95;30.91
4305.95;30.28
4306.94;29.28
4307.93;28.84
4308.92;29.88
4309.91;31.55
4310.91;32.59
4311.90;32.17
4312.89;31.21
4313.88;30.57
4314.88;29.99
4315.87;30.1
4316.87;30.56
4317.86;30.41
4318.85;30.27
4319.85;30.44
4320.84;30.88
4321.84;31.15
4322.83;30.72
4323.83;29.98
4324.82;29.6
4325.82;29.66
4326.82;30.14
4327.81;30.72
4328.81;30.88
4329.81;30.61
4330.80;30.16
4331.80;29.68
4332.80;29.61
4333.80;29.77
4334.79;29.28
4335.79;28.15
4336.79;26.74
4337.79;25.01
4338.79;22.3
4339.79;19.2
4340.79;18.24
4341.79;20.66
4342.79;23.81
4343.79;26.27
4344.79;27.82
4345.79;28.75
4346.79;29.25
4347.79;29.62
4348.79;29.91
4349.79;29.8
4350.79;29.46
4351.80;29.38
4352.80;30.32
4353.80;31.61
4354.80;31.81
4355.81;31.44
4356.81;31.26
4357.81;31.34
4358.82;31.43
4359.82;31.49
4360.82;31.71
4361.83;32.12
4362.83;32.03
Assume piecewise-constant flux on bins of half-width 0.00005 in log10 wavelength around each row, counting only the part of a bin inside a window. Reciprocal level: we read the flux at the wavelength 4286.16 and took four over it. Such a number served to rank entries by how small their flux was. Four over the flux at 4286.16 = 0.128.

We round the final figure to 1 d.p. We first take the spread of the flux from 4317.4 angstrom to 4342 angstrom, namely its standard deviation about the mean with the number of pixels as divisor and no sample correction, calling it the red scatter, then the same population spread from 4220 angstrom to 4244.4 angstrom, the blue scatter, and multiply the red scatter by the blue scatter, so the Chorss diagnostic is 5.3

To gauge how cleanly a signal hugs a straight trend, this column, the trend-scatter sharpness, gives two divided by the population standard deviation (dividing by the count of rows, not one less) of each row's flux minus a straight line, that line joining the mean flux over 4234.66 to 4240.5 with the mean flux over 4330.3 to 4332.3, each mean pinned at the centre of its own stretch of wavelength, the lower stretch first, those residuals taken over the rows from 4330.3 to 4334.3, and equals 10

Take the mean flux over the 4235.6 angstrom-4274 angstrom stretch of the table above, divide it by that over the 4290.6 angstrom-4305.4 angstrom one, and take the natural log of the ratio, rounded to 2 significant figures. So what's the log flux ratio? 0.026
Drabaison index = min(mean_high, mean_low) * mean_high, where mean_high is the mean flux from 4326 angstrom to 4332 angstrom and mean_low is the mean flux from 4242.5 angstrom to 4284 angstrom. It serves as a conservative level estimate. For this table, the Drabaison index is 922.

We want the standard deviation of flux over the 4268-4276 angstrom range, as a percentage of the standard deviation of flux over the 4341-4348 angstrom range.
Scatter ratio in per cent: 22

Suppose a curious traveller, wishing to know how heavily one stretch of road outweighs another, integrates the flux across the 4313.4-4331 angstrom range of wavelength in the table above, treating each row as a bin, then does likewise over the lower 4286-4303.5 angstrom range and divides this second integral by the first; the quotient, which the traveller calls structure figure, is 1.00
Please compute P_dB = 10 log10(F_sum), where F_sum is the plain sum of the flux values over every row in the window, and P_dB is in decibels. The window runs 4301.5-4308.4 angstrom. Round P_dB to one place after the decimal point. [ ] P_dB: 23.2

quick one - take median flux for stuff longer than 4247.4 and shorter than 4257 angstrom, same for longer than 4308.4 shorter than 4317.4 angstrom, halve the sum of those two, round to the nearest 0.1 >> 30.8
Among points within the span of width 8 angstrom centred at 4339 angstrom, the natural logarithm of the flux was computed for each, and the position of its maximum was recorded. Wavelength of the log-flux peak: 4335.79 angstrom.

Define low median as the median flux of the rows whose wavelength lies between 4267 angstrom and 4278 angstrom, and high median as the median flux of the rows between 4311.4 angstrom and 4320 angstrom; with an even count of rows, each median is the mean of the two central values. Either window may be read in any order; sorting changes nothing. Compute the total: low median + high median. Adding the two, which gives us 60.96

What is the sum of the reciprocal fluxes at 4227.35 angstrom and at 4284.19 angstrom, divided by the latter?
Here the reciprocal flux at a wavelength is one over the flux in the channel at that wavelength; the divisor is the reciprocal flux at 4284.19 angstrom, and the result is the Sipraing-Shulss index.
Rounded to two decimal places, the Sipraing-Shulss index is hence 2.11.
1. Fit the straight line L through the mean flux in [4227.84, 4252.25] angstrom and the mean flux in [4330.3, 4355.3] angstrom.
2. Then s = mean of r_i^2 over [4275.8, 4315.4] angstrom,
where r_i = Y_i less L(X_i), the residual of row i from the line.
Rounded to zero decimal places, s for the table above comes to 3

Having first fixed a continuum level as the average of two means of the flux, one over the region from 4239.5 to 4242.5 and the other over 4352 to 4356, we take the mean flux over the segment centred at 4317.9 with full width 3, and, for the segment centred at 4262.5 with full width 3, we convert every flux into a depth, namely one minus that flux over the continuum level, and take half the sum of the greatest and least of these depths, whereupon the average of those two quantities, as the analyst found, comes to 15.2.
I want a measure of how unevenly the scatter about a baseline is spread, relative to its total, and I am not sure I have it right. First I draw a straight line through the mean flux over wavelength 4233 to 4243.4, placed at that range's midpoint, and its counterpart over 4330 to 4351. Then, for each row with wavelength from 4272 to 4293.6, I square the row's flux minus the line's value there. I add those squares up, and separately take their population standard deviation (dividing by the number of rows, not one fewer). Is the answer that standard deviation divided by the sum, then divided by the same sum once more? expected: 0.0008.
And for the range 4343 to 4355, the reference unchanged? 0.0005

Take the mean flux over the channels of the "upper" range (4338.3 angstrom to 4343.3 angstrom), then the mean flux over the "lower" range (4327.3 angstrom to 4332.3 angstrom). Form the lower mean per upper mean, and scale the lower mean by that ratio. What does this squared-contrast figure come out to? 44.4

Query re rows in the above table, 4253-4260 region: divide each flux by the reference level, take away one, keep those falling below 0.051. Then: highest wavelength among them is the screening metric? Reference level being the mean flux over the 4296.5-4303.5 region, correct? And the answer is 4259.60 angstrom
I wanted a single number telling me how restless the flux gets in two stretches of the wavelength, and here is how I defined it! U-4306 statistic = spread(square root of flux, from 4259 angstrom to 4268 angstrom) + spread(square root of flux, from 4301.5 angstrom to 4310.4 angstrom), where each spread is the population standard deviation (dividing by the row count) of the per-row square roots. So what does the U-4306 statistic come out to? 0.095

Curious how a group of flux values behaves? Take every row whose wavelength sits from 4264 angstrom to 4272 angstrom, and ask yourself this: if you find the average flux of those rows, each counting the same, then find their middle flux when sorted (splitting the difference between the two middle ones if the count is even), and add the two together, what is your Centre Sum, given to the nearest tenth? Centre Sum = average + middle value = 62.4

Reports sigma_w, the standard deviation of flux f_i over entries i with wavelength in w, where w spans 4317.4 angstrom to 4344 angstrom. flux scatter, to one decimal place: 3.8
